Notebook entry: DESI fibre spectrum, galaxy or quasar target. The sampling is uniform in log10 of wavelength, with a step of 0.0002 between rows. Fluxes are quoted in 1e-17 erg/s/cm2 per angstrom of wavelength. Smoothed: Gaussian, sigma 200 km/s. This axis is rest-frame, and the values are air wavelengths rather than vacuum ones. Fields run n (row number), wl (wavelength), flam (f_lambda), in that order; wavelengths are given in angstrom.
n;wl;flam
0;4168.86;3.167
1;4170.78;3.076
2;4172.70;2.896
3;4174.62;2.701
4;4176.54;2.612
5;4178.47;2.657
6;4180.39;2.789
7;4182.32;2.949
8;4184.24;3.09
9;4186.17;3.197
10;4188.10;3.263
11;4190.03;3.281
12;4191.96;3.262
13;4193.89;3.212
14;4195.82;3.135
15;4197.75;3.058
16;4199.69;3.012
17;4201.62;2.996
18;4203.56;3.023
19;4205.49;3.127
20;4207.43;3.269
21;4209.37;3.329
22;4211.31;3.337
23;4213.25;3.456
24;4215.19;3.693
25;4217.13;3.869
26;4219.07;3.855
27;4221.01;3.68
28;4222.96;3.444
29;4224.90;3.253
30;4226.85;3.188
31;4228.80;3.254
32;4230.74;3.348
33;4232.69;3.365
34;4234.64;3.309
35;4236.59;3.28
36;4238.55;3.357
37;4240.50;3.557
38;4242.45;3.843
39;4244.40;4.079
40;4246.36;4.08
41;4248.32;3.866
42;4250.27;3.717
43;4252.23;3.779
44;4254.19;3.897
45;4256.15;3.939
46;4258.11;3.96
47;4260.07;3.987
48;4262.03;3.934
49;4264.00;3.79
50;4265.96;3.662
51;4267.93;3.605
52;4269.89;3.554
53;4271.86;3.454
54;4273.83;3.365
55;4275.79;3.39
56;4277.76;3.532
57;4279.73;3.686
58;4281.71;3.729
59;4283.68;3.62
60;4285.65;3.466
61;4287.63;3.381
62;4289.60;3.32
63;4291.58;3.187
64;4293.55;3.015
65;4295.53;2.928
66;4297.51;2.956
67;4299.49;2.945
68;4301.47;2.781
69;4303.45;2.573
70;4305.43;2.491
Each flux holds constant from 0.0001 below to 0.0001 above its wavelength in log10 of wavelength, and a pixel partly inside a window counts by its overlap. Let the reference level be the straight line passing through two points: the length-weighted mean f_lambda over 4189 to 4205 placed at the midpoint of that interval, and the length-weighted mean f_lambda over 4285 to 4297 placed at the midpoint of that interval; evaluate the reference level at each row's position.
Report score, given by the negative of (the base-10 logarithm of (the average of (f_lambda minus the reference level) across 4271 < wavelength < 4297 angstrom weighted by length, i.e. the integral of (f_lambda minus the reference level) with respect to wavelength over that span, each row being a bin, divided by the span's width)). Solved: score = 0.72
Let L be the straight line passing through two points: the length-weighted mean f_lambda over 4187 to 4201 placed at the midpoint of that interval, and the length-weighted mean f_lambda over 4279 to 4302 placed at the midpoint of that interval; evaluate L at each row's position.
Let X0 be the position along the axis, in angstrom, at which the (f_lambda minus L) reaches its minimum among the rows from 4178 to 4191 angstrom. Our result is 4178.47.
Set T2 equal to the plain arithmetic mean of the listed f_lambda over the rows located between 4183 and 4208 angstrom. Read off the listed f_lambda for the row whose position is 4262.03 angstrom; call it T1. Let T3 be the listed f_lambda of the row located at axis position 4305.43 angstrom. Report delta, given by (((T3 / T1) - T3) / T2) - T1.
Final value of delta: -4.52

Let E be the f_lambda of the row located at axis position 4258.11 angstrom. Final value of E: 3.96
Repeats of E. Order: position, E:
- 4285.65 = 3.466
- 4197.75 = 3.058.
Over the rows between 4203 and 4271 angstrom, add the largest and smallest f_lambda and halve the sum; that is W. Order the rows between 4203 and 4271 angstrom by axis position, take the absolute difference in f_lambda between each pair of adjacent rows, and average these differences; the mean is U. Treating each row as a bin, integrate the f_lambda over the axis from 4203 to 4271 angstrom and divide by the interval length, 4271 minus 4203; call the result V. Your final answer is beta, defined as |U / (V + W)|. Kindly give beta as 0.015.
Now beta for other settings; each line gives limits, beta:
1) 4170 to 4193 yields 0.018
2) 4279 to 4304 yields 0.016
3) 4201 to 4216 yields 0.015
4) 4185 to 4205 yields 0.007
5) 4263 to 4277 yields 0.011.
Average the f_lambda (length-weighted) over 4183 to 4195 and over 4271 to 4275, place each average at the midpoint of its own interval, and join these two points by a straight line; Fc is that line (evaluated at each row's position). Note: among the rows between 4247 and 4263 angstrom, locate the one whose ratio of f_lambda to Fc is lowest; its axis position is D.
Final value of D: 4250.27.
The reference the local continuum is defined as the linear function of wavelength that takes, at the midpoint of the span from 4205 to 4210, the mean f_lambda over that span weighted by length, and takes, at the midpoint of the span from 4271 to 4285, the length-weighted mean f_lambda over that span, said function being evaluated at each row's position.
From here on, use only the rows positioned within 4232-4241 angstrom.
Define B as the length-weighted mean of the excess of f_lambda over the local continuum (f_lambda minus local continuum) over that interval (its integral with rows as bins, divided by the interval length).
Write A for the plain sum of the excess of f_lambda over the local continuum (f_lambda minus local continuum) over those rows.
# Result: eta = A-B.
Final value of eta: 0.0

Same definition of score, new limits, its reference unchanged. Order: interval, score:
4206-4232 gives 0.51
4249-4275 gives 0.25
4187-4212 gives 1.30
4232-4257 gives 0.27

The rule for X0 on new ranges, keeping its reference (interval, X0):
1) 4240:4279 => 4273.83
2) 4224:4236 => 4226.85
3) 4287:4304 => 4303.45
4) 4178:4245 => 4178.47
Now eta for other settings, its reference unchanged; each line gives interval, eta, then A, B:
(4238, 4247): 1.6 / 2.0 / 0.4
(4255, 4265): 1.8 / 2.3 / 0.5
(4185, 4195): 0.3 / 0.4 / 0.1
